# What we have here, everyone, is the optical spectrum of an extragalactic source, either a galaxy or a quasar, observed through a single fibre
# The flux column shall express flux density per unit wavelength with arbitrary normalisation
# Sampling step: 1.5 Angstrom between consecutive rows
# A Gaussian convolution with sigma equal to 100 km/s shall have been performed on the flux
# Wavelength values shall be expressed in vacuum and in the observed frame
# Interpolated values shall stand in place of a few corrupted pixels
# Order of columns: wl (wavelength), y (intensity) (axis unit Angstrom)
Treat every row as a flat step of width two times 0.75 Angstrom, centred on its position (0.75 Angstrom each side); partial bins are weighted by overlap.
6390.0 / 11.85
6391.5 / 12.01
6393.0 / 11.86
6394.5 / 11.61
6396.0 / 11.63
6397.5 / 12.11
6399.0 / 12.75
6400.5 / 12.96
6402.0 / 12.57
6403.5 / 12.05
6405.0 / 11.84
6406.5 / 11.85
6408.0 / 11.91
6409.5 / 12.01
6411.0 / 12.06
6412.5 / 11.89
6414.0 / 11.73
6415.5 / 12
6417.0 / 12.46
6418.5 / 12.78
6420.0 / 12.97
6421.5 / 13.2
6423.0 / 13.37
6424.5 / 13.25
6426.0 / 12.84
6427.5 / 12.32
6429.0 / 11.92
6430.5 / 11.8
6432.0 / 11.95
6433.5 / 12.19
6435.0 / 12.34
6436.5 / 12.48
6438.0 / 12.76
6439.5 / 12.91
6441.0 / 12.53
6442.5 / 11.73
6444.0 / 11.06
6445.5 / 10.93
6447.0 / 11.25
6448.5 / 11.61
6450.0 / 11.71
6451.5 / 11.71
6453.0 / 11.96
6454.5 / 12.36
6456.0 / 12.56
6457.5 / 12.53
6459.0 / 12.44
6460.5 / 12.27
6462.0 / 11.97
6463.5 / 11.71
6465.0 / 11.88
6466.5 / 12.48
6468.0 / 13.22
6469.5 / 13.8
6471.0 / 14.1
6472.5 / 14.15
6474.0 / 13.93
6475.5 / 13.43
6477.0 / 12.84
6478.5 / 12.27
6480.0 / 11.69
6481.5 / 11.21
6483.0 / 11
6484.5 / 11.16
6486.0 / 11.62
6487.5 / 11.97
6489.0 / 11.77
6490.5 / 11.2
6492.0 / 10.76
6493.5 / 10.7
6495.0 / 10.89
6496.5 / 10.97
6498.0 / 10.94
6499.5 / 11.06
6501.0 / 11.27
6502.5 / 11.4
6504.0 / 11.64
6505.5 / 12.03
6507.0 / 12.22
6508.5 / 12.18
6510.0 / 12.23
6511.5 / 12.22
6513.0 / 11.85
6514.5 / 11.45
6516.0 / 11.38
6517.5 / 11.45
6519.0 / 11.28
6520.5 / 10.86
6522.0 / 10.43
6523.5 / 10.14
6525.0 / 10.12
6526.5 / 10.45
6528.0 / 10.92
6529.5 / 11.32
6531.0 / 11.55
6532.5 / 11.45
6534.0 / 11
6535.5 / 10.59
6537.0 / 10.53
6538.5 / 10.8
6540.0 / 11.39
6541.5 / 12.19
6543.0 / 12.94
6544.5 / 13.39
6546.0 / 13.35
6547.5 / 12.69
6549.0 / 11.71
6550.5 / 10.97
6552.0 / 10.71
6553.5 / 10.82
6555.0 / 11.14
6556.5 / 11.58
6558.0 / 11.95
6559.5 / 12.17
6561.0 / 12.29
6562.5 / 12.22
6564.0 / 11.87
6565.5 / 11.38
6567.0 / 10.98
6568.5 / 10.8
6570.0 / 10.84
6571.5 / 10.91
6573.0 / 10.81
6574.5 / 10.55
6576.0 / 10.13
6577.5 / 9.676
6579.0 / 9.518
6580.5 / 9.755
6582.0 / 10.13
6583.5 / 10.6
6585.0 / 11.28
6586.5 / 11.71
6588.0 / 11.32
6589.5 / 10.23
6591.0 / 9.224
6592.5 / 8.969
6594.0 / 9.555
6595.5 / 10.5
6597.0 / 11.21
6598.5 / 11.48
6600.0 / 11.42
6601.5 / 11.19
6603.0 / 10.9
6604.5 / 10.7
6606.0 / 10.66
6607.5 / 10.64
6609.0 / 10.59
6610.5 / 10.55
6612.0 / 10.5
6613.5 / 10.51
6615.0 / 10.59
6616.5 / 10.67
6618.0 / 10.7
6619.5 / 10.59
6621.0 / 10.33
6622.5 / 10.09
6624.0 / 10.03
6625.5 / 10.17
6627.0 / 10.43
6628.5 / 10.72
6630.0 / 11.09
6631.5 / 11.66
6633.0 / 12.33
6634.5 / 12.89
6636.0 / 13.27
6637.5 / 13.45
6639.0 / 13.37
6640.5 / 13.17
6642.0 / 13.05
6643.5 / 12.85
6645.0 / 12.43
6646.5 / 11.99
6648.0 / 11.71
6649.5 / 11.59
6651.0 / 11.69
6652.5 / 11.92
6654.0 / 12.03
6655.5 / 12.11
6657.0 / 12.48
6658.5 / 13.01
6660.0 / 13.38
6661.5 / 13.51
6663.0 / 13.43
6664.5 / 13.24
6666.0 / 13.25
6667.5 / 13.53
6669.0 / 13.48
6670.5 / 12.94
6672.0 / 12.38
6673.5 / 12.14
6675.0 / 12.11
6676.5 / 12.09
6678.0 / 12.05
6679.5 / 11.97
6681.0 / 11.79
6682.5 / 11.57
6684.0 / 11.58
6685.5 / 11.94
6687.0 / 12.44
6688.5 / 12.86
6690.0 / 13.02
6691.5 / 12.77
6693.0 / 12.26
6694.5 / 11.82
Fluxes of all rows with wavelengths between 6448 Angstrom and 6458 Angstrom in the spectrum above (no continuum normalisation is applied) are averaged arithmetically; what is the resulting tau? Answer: 12.1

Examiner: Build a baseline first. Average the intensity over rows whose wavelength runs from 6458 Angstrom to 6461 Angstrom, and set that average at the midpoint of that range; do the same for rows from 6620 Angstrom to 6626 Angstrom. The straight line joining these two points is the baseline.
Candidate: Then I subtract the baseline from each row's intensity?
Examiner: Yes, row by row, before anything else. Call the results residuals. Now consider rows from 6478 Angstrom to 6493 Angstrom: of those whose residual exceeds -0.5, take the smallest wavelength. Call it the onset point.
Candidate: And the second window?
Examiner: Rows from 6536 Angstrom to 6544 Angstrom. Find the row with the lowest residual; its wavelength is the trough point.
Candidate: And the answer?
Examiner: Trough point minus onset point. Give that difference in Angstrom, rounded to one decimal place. 58.5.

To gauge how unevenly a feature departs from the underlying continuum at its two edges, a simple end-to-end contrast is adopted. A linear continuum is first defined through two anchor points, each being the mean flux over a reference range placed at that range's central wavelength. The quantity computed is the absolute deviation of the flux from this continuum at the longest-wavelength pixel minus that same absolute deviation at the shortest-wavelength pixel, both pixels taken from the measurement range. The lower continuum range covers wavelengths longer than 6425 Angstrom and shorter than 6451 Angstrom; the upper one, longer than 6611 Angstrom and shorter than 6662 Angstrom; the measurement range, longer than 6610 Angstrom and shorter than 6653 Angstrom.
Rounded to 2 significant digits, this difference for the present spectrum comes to -1.1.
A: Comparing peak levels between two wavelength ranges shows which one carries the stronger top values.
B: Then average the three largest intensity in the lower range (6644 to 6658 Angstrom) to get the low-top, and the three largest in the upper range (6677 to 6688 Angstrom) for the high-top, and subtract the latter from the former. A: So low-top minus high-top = 0.19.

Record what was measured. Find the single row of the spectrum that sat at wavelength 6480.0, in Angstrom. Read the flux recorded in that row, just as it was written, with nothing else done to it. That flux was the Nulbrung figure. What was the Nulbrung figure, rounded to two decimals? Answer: 11.69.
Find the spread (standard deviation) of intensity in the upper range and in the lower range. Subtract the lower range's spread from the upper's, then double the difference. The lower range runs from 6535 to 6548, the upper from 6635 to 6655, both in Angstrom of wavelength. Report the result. -0.9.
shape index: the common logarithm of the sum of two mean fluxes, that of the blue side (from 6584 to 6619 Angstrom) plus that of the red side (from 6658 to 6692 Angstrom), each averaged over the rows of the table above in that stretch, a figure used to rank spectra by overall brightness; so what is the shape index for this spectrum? 1.37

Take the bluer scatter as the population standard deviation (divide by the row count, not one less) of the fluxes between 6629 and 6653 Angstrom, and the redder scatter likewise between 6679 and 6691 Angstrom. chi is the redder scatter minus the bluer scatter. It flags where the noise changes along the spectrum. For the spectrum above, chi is -0.2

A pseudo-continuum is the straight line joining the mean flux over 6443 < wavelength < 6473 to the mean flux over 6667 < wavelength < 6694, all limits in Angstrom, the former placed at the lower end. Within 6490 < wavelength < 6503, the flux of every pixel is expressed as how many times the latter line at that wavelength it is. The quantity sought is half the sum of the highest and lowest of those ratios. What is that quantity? 0.90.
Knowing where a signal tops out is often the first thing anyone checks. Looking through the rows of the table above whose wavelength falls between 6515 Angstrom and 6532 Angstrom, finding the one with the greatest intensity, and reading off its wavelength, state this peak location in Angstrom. 6531.0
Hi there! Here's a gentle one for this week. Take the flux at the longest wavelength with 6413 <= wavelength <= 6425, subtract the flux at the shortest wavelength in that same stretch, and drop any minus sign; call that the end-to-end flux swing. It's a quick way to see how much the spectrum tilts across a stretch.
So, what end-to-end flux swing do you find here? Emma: 1.5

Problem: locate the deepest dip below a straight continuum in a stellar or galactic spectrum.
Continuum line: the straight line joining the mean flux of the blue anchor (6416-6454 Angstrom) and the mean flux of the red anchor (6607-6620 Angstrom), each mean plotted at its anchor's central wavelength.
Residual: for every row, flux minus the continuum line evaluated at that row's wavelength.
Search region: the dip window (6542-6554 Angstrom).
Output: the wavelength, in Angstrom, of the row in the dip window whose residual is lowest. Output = 6552.0 Angstrom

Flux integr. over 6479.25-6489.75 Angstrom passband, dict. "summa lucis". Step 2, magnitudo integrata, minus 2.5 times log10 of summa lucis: -5.20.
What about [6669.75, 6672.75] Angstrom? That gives -3.95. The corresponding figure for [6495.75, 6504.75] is -5.01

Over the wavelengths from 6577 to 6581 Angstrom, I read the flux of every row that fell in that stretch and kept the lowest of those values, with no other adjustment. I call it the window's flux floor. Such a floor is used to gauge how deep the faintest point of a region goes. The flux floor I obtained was 9.518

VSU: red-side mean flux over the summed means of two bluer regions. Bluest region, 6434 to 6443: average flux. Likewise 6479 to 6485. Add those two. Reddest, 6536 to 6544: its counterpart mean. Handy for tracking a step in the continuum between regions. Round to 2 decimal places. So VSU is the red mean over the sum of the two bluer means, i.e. 0.49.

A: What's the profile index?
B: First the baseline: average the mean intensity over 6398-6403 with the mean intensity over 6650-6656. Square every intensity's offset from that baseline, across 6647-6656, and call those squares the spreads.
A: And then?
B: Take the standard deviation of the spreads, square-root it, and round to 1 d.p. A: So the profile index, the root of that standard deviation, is 0.4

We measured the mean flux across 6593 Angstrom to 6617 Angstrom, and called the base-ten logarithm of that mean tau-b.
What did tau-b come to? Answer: 1.03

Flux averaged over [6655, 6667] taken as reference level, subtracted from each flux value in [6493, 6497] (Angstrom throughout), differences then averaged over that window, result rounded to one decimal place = -2.2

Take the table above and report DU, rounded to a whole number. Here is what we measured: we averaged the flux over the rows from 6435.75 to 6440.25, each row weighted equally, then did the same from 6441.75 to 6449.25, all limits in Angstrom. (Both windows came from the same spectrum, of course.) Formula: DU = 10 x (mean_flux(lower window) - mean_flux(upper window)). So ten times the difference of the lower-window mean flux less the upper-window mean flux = 14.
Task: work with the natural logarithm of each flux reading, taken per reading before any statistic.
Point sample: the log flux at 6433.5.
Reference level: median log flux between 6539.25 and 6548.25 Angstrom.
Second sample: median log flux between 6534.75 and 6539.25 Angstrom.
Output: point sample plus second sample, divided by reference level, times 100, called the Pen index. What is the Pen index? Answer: 191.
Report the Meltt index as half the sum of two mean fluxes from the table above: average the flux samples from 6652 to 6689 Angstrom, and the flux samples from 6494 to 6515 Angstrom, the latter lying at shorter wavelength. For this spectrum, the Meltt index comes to 12.06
